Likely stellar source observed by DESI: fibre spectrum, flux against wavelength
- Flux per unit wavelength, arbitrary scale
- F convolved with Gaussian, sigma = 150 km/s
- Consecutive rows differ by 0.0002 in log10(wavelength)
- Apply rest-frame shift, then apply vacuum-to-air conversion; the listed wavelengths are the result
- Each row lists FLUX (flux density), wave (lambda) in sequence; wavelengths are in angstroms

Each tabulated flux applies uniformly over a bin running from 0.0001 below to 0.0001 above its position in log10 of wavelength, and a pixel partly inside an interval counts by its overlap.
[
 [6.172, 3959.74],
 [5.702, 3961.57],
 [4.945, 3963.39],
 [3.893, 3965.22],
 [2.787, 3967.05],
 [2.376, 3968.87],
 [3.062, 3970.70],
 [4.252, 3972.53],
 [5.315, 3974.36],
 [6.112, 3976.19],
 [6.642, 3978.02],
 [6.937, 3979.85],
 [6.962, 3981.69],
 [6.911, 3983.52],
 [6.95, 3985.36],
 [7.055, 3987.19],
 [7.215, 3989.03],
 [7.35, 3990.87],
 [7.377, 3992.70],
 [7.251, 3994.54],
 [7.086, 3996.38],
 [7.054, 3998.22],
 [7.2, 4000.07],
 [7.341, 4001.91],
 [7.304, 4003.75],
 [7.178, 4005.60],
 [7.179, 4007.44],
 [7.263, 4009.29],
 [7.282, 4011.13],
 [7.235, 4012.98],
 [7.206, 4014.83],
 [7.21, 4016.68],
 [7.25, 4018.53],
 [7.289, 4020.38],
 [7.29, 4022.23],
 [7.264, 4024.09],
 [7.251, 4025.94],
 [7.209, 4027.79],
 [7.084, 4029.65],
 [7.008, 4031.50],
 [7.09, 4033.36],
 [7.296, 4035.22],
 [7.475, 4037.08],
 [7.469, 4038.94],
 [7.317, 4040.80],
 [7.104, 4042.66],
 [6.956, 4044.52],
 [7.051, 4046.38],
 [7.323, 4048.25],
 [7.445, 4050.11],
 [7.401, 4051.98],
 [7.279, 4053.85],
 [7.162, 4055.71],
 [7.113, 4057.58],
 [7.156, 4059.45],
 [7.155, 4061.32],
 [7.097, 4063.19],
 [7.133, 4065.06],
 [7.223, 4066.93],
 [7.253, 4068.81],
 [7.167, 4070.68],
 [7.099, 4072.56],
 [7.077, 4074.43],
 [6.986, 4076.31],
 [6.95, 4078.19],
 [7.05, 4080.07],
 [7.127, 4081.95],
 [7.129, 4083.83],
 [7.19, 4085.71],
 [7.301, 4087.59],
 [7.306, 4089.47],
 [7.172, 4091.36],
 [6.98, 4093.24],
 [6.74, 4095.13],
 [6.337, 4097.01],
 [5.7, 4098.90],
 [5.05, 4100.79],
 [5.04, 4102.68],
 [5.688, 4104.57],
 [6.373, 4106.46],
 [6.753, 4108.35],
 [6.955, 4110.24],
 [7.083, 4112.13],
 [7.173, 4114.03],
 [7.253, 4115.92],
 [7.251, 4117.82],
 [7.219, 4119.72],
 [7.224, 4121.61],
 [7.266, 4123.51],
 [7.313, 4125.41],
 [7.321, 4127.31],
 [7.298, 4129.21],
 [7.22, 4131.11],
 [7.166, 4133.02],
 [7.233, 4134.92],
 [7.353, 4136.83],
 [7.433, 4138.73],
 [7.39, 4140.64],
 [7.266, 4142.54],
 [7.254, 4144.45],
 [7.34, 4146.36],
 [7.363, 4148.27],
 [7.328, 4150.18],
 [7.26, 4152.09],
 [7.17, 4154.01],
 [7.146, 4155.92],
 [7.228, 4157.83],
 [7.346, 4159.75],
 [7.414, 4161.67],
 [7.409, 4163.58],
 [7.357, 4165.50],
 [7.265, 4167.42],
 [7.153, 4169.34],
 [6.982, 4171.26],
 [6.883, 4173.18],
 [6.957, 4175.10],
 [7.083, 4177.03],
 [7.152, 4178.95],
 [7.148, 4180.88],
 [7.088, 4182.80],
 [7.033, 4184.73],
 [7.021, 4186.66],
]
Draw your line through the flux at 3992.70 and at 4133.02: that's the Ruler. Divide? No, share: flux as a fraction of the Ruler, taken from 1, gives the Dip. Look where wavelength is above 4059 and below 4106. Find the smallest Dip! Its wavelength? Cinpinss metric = 4089.47 angstroms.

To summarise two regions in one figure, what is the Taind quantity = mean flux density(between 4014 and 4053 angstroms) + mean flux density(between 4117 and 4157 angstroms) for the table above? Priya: 14.51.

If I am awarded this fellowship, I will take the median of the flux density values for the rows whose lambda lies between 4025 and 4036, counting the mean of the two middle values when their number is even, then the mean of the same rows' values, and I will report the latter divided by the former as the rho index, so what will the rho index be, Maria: 1.001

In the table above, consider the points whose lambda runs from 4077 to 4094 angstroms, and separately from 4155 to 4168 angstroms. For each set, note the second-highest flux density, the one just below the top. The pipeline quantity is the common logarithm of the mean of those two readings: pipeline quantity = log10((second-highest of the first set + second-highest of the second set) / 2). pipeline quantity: 0.867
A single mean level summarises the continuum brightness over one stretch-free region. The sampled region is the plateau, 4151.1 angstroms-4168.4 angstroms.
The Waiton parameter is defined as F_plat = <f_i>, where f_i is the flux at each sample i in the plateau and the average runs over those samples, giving 7.29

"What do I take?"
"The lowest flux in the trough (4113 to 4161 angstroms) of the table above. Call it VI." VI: 7.146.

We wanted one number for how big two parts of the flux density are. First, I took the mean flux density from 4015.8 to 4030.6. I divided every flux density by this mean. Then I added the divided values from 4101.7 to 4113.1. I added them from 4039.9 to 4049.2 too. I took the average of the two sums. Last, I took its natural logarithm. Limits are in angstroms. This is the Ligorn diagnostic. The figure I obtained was 1.63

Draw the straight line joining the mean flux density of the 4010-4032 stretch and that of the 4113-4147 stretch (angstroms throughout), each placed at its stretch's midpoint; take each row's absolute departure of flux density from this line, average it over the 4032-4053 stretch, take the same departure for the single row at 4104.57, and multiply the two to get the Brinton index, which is 0.26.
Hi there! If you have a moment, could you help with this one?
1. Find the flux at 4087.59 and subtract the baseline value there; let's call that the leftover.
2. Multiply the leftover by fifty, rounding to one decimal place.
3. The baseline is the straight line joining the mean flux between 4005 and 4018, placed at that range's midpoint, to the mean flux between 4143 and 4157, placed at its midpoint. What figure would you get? 2.7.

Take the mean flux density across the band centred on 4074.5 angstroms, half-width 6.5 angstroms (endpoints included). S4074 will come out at 7.08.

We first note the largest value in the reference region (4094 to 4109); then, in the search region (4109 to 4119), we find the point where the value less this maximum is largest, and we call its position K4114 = 4115.92 angstroms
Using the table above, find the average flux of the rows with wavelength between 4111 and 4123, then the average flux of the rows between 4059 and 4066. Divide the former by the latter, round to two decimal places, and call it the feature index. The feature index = 1.01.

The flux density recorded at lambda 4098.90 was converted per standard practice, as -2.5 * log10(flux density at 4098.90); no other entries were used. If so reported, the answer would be -1.89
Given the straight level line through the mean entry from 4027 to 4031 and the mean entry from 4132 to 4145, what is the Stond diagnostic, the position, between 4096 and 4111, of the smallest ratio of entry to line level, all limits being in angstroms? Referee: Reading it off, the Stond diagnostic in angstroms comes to 4102.68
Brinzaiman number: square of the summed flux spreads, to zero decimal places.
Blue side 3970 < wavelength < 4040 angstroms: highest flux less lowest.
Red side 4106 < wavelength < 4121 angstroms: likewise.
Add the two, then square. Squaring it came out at 28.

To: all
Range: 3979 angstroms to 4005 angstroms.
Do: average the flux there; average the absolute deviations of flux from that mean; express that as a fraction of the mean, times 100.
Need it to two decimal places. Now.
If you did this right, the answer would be 2.08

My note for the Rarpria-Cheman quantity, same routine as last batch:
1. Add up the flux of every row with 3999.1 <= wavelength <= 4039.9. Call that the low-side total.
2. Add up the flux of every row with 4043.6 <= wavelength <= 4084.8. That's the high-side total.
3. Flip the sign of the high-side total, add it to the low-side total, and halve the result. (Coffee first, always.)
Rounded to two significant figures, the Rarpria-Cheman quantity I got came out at 1.0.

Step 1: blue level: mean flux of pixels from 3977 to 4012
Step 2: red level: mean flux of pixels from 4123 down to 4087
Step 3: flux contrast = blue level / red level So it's 1.07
